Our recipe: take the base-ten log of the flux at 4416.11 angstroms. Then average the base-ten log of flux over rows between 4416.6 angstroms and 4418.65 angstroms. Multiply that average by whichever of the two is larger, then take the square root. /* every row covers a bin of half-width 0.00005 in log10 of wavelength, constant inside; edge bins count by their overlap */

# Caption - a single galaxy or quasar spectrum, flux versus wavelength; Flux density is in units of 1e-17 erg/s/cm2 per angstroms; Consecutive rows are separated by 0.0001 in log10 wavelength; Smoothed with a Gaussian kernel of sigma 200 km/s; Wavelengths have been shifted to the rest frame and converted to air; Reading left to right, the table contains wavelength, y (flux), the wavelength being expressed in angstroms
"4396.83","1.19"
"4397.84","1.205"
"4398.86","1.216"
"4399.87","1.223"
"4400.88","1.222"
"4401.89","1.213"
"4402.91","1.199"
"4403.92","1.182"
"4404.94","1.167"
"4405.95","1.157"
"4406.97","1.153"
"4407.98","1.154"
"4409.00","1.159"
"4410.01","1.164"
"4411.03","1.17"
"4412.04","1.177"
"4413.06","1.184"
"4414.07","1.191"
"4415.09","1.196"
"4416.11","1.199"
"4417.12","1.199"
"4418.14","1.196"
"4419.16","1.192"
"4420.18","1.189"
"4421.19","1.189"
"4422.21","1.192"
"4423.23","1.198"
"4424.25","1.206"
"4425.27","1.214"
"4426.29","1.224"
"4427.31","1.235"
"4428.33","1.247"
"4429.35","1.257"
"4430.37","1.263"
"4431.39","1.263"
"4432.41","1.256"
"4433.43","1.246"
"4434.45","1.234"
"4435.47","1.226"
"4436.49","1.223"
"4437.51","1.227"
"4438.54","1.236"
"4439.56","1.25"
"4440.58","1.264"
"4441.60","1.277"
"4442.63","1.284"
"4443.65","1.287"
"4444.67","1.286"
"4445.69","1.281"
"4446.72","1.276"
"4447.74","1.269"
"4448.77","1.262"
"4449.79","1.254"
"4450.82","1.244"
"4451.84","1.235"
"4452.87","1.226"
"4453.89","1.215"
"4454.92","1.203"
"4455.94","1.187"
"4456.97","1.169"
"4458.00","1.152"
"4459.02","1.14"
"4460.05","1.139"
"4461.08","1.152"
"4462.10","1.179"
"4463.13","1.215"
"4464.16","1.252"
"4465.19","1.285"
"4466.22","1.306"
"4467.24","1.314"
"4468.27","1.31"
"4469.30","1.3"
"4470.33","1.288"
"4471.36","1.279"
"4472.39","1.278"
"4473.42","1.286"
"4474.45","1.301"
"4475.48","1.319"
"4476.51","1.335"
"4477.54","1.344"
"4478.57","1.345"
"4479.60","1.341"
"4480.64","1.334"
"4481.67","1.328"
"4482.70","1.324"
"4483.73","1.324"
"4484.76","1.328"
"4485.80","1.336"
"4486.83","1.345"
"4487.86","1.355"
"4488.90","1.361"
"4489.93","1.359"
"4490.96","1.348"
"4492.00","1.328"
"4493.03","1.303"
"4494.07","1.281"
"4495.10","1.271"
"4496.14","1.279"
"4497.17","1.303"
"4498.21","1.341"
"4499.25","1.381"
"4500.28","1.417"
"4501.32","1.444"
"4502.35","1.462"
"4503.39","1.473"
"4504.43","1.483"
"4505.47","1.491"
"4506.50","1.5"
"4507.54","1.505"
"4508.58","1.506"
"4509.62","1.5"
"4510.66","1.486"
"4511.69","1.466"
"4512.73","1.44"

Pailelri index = 0.08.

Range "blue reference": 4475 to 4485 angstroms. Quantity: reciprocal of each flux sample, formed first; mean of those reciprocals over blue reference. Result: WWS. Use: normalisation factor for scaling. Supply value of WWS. 0.75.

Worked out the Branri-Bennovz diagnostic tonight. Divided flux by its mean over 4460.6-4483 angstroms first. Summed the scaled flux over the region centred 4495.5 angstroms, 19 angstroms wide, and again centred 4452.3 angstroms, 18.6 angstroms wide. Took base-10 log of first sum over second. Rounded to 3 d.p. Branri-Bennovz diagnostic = 0.048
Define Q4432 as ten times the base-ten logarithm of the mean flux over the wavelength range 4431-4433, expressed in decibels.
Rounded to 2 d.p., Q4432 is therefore 1.00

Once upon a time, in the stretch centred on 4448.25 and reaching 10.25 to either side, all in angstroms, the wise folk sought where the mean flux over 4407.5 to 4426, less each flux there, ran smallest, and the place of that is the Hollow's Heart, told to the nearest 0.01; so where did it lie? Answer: 4443.65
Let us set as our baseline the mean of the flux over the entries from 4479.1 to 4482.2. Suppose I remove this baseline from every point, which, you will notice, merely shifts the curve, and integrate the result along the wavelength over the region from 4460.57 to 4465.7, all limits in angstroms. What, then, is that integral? -0.6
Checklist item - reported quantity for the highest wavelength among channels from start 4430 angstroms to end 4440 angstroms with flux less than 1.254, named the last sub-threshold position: 4439.56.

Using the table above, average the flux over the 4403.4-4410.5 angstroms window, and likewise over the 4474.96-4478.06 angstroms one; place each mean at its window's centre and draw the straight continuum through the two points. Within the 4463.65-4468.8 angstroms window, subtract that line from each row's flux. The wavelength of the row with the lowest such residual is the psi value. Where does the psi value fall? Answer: 4464.16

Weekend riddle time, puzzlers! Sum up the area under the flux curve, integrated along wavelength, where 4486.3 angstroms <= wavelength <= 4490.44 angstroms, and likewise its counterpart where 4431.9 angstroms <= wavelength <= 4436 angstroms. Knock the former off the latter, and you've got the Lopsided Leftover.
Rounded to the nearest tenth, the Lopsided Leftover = -0.5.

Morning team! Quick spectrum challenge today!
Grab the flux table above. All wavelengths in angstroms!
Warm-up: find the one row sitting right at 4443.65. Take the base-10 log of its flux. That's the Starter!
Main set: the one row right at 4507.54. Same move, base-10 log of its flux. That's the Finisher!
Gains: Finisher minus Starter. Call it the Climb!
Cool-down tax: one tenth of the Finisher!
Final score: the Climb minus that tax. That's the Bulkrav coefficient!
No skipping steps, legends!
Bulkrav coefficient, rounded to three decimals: 0.050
